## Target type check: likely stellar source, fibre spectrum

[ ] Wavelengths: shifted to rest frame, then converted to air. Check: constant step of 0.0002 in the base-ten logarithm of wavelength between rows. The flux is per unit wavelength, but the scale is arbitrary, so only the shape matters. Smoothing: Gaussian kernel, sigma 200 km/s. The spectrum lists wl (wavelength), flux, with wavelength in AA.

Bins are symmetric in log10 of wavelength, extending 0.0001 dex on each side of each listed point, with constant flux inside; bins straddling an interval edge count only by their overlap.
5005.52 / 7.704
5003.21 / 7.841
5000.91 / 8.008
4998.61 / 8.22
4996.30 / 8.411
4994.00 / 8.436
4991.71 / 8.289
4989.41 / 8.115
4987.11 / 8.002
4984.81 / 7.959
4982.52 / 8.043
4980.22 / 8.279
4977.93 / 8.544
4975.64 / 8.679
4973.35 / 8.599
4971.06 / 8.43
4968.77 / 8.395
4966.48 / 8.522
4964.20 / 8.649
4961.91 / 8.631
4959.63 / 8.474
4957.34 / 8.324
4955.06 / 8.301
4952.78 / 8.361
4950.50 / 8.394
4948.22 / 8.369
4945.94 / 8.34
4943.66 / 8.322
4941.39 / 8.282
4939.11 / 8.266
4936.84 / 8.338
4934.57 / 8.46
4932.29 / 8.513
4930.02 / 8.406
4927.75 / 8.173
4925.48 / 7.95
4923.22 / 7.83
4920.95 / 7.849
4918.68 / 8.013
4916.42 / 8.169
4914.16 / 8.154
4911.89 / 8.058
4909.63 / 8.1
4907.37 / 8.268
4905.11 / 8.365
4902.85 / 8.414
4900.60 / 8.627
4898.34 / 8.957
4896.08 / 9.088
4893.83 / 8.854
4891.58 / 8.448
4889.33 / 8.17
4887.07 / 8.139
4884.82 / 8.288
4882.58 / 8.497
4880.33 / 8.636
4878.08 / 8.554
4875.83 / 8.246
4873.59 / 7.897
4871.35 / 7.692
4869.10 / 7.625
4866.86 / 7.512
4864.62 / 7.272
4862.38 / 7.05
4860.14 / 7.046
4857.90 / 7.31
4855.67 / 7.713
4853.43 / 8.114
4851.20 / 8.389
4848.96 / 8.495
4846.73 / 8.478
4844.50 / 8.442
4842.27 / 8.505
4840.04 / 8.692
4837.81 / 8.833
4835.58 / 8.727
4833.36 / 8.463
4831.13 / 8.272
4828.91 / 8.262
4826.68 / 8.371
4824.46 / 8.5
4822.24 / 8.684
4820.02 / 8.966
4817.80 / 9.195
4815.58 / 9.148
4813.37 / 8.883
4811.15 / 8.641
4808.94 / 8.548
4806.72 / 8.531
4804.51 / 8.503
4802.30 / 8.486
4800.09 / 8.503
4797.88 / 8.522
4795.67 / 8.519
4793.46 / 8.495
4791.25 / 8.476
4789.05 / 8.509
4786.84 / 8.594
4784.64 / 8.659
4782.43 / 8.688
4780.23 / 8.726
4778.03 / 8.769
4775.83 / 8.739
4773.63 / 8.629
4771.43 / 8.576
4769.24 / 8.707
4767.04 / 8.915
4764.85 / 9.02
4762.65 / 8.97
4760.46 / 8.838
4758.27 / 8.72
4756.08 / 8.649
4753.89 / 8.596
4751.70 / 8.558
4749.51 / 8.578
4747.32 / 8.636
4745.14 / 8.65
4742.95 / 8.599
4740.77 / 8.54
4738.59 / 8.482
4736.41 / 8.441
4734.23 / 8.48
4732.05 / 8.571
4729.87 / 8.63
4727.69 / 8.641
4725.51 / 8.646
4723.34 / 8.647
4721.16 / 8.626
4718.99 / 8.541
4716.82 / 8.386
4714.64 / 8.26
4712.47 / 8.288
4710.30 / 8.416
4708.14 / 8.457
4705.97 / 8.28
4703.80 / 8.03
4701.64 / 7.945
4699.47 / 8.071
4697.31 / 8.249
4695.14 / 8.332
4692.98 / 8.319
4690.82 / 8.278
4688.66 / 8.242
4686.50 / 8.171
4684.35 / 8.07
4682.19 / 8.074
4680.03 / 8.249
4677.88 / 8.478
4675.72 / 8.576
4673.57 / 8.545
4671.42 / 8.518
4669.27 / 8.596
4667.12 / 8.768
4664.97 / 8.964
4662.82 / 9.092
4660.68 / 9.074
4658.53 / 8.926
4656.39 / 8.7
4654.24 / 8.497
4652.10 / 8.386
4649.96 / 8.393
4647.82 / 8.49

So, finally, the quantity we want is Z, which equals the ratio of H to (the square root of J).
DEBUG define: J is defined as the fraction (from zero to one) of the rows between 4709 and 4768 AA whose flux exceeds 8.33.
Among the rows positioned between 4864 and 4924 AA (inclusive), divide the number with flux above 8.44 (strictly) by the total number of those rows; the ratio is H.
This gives 0.31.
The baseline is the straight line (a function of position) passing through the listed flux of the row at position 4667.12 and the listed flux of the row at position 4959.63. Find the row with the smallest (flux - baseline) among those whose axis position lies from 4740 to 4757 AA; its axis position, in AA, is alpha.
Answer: 4740.77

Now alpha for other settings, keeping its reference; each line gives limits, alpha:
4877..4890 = 4887.07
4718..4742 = 4736.41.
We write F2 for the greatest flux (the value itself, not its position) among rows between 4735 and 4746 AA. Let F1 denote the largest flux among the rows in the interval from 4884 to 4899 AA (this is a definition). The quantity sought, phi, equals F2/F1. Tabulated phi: 0.95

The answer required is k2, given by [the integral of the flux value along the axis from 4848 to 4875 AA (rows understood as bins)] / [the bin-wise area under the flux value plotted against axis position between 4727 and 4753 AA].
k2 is 0.93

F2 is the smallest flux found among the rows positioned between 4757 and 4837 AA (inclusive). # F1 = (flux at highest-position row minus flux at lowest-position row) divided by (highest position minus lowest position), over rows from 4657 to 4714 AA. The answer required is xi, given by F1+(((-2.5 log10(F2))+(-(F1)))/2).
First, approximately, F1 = -0.012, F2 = 8.262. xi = -1.152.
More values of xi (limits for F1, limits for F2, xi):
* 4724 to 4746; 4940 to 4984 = -1.132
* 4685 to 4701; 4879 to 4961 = -1.121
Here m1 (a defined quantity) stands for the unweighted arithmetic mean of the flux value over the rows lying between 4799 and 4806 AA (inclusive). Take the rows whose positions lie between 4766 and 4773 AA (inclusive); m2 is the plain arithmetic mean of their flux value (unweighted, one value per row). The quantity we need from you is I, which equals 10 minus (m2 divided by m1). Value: 8.97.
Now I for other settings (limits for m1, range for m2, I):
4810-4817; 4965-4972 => 9.05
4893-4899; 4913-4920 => 9.10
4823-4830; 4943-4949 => 9.00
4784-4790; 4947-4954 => 9.02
